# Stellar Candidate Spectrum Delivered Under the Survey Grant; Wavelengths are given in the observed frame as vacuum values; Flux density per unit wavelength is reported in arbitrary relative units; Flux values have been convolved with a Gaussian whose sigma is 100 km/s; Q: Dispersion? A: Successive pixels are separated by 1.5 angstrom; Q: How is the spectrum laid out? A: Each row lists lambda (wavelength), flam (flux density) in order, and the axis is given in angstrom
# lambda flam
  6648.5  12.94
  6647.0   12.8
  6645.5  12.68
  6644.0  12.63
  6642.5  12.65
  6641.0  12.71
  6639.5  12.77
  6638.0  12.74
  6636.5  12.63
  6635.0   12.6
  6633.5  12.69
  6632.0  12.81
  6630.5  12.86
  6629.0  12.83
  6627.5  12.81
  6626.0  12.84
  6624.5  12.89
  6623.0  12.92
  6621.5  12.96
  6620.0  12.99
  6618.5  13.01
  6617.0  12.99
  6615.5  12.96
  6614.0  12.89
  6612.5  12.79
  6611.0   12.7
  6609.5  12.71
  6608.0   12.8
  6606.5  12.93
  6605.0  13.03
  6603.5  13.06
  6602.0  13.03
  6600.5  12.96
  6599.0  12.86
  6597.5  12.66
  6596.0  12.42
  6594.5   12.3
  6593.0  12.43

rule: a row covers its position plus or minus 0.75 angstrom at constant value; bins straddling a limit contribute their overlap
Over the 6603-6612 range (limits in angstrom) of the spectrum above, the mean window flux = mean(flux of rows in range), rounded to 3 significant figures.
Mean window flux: 12.9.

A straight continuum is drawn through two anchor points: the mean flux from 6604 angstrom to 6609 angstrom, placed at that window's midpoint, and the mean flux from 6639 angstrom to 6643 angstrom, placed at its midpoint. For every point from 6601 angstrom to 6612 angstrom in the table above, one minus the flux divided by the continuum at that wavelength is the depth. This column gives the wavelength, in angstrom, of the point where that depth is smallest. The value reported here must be 6603.5 angstrom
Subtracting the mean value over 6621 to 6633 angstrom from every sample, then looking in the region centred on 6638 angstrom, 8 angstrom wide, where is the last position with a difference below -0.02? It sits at 6641.0 angstrom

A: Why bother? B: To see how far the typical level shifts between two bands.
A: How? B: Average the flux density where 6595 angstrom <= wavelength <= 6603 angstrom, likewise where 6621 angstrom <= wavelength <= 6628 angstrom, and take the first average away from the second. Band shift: 0.10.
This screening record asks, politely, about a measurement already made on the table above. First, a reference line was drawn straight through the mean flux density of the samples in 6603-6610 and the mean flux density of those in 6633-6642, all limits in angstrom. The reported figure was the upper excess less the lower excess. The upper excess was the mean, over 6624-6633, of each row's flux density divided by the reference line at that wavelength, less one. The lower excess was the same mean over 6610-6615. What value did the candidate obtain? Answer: 0.012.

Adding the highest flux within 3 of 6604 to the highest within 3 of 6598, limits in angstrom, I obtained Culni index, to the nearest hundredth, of 26.02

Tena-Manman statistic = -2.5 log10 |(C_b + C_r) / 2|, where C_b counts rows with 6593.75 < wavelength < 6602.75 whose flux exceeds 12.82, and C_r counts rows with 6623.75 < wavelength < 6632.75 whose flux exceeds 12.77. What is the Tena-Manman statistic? -1.63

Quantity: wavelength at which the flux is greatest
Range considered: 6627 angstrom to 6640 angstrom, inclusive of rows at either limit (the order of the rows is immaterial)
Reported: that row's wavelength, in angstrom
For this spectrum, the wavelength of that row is 6630.5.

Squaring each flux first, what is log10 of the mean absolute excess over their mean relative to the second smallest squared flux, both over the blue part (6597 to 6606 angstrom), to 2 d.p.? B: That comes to -1.74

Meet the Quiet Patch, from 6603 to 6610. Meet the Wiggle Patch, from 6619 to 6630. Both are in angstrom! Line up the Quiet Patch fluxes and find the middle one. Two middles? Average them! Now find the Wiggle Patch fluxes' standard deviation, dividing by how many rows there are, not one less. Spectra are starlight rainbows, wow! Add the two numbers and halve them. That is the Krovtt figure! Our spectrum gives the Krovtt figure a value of 6.50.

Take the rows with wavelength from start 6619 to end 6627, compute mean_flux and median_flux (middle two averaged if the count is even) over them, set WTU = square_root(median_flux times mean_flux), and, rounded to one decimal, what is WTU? 12.9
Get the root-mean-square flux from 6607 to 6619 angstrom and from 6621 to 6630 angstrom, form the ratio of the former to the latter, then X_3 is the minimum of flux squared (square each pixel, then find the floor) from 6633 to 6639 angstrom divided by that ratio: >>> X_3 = 159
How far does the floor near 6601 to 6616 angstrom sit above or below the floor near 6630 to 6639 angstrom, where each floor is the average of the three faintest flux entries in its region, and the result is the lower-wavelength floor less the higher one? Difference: 0.09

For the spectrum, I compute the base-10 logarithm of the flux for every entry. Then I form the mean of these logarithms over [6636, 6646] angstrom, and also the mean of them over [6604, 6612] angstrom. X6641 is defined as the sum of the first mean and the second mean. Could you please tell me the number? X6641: 2.21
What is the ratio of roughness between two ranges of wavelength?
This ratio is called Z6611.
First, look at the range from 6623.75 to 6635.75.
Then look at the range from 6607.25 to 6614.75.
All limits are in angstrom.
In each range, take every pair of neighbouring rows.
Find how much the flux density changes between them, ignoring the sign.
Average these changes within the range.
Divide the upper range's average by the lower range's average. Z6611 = 0.8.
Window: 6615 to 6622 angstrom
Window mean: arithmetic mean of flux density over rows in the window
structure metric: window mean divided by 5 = 2.60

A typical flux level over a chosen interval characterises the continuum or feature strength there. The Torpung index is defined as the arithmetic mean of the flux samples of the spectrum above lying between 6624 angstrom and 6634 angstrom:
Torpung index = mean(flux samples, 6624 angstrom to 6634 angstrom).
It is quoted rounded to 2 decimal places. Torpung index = 12.82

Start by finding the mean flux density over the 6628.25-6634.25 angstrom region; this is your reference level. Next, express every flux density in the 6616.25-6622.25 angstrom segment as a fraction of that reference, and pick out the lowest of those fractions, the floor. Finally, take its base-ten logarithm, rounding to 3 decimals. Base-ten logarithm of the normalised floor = 0.005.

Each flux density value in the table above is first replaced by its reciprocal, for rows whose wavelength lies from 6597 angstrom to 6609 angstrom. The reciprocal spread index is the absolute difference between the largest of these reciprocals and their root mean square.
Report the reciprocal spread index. 0.0016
